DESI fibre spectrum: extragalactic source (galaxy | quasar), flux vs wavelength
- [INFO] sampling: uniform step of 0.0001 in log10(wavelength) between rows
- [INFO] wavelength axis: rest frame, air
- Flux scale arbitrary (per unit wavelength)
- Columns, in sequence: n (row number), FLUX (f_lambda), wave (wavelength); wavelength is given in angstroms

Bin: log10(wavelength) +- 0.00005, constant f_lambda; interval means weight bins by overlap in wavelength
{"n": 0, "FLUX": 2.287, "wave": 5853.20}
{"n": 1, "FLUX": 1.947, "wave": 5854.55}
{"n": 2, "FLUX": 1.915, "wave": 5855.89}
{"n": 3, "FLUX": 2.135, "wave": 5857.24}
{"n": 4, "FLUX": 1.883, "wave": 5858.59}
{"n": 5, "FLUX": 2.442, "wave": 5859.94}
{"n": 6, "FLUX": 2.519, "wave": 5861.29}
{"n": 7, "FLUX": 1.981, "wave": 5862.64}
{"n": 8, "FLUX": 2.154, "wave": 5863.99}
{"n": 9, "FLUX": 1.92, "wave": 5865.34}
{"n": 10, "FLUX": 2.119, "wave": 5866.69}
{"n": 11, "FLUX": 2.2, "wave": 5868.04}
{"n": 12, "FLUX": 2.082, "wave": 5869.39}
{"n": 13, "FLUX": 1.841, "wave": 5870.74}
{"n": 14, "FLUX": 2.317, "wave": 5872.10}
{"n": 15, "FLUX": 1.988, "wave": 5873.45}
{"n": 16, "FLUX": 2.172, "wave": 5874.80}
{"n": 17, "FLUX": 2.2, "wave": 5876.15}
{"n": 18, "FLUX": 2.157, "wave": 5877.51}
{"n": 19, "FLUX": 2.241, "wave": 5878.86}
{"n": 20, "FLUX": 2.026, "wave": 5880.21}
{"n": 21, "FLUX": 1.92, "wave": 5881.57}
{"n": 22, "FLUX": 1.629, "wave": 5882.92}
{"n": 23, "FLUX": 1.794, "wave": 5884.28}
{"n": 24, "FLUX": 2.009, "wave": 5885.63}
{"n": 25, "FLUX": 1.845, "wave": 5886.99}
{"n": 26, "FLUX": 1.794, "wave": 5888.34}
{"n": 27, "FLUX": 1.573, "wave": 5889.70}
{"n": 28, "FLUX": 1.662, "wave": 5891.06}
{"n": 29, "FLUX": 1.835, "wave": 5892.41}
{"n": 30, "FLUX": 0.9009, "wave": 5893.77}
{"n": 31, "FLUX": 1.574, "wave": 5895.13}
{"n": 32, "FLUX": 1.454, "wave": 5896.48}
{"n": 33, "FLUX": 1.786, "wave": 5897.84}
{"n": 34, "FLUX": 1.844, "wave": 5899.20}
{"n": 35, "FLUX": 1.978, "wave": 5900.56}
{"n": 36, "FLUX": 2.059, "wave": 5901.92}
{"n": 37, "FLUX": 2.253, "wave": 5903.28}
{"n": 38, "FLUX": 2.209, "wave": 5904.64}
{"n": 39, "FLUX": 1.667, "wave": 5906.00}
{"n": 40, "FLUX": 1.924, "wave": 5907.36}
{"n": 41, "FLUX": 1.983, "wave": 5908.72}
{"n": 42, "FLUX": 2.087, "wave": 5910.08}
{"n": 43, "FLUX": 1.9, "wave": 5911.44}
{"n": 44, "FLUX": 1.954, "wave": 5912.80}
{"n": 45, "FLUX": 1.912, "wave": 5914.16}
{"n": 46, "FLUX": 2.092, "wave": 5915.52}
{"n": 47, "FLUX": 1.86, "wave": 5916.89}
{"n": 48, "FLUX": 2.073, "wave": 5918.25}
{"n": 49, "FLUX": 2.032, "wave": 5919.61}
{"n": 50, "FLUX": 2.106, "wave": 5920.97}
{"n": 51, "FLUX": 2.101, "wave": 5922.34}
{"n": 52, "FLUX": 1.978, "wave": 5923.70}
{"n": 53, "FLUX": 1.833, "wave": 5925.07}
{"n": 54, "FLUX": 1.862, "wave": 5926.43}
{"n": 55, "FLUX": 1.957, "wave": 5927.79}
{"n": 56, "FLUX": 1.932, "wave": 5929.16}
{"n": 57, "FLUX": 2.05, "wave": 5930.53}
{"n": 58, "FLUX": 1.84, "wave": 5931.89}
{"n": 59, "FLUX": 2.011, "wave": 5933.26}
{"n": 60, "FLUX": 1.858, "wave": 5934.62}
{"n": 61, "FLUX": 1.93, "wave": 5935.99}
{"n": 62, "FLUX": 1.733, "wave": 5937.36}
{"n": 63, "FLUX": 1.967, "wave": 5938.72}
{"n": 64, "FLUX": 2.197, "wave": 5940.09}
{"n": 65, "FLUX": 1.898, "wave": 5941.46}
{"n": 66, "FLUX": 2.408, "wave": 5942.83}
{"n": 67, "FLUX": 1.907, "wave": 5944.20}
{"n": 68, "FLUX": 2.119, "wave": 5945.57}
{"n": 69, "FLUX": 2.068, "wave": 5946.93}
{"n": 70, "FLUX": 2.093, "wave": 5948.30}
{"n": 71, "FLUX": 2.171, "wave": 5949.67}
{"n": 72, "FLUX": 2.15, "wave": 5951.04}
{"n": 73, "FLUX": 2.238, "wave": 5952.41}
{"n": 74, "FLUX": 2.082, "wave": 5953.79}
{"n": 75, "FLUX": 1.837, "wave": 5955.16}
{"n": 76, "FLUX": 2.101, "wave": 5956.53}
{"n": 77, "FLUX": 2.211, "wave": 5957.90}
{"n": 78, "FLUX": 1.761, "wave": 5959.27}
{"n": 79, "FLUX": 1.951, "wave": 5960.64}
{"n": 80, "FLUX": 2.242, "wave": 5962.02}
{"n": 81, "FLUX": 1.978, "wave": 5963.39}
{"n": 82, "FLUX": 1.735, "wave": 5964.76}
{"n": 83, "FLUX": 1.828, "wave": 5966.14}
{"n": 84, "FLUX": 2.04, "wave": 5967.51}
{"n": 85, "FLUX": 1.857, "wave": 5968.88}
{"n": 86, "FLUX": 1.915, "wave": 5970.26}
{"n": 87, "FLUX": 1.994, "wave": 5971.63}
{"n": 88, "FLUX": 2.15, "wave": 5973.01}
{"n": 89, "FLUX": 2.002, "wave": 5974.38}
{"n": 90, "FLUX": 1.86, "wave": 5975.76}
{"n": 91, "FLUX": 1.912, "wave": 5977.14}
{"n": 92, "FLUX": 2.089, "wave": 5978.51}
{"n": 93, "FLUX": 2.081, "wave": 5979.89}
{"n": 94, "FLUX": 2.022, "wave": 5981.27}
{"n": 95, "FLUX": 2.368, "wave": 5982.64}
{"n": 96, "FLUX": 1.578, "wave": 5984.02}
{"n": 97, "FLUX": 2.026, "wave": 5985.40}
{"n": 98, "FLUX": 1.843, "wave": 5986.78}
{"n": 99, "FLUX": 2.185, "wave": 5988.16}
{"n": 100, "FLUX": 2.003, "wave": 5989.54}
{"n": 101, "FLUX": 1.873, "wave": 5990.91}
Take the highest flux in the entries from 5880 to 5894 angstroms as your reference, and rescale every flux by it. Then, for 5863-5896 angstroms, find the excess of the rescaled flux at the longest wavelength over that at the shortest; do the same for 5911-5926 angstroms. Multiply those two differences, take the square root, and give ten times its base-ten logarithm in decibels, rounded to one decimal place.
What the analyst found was -10.1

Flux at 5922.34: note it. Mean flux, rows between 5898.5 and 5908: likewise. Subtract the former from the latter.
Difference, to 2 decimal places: -0.11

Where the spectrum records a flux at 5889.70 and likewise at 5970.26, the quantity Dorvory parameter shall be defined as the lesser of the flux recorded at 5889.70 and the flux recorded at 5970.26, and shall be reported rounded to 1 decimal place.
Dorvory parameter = 1.6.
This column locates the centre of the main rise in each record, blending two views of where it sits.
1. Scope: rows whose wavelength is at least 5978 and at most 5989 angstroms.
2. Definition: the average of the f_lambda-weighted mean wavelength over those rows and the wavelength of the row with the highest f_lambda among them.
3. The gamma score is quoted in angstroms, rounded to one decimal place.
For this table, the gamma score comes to 5983.0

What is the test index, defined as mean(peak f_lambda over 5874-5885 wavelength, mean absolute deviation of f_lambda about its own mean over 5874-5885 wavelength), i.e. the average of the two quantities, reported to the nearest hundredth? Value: 1.21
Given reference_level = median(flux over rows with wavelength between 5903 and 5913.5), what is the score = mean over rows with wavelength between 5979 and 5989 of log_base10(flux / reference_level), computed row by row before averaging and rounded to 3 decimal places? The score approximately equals 0.007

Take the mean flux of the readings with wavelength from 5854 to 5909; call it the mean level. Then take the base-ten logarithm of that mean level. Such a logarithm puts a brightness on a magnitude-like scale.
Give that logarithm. 0.290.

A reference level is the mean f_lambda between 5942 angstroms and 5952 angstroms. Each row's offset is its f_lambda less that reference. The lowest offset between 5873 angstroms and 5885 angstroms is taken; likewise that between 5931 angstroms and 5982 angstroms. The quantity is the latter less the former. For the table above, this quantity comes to 0.1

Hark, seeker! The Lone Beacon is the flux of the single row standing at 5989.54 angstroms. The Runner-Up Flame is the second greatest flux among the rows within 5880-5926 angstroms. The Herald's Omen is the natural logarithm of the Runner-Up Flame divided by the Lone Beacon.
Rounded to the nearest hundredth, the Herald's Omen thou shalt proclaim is 0.10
